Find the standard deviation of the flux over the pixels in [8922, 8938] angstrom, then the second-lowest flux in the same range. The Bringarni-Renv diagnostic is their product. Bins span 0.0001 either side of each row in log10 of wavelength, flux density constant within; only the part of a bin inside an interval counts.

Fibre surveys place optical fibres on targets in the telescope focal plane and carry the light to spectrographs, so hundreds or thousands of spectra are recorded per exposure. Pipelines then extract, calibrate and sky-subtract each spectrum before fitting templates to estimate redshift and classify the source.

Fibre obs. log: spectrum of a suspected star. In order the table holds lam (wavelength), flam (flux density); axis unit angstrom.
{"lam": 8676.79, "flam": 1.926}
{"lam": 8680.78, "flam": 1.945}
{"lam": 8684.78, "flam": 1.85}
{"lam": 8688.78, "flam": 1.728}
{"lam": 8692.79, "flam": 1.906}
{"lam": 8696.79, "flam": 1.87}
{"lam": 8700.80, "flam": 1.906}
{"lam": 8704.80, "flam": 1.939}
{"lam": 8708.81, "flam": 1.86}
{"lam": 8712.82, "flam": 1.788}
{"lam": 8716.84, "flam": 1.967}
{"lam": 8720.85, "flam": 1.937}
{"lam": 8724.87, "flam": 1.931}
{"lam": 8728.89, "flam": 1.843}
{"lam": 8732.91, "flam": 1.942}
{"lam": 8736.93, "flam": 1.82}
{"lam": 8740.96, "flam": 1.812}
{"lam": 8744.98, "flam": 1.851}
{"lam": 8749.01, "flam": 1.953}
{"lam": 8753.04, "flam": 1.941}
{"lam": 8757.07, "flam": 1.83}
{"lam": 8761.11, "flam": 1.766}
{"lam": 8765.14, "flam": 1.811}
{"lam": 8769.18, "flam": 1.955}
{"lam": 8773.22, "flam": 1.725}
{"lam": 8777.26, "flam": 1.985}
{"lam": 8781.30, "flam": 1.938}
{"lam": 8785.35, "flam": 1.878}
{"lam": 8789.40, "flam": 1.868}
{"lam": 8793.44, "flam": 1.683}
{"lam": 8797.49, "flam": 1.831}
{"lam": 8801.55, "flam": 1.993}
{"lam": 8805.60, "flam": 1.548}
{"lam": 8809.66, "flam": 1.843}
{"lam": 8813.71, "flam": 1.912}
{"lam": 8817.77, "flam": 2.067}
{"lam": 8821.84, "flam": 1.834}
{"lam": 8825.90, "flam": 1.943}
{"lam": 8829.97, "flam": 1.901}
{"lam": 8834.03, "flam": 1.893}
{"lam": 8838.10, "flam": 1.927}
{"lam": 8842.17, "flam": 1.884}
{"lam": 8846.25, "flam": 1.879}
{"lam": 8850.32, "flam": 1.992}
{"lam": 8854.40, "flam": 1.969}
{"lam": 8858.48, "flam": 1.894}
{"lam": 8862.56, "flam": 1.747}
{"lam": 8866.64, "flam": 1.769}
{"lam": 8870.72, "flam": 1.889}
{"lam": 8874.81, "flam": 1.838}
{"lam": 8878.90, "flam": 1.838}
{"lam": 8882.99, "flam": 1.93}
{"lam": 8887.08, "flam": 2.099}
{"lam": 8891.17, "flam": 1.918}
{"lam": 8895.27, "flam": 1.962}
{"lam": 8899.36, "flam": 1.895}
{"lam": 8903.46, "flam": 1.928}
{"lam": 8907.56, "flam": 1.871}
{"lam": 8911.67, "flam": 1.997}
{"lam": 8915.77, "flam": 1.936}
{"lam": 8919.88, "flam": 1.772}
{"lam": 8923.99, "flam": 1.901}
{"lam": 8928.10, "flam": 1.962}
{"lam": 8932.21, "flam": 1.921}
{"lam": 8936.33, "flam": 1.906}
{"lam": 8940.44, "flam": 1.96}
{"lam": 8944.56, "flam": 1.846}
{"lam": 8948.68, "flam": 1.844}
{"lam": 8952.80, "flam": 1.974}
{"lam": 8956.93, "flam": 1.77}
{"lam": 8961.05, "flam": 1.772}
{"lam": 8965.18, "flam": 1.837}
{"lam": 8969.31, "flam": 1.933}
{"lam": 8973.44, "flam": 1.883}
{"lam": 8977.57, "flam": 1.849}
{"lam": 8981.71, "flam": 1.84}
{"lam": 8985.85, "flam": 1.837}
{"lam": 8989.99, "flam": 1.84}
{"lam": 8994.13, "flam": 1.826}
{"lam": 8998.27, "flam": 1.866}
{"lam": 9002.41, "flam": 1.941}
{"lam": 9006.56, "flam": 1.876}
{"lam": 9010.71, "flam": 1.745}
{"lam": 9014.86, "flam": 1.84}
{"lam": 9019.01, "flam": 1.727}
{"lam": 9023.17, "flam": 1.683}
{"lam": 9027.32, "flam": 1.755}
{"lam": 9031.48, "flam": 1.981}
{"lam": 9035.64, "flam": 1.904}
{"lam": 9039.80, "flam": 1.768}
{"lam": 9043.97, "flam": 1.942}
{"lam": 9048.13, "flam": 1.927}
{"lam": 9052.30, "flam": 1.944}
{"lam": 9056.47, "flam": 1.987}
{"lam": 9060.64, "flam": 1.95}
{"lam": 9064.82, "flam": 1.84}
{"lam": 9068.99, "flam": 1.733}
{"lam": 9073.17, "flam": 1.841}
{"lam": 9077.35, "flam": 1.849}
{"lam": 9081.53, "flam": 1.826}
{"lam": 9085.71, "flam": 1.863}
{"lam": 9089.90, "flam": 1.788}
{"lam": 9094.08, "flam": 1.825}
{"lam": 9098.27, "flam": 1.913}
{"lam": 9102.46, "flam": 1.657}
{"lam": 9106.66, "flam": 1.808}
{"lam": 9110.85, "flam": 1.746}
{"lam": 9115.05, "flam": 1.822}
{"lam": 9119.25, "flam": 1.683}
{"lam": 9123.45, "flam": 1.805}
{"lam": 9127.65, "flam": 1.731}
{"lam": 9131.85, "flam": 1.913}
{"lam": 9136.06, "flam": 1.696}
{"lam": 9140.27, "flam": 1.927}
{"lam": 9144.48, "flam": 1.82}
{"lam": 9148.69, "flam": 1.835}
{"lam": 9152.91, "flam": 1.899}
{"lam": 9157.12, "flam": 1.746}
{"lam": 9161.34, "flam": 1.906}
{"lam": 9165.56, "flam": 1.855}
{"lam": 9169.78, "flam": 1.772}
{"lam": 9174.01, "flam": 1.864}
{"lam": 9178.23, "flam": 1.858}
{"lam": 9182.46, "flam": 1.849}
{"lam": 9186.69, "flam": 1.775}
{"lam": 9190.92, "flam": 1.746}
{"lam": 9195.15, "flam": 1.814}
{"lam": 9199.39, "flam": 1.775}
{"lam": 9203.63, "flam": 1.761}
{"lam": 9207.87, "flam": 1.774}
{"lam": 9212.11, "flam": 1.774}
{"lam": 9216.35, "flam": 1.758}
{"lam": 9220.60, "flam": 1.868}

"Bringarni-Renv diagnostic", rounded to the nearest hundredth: 0.05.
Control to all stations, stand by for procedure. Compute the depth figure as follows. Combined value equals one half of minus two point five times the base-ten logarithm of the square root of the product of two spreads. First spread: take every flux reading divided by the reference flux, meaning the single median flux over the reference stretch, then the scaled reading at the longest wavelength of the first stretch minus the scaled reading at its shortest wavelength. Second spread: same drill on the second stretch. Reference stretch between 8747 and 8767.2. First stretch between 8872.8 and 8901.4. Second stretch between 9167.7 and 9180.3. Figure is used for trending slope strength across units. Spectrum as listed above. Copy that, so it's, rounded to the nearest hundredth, 1.77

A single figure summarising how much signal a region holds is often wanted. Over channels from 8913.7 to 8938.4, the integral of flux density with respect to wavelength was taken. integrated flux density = 46.9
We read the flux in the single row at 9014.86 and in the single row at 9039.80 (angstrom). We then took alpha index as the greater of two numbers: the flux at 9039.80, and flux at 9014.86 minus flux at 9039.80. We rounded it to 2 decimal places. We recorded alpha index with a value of 1.77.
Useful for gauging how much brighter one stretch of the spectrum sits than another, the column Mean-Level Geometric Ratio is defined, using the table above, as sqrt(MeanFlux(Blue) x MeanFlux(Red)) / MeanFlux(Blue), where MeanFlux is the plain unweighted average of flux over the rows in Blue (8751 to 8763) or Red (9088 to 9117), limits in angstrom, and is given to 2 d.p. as 0.99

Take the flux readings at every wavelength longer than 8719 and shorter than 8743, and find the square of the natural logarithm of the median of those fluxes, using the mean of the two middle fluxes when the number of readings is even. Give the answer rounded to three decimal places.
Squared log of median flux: 0.403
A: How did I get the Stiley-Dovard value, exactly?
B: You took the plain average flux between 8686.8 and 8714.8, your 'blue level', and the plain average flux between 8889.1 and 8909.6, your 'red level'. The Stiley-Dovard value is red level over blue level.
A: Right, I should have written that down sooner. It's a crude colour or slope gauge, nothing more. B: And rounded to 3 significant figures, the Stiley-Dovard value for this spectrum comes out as 1.03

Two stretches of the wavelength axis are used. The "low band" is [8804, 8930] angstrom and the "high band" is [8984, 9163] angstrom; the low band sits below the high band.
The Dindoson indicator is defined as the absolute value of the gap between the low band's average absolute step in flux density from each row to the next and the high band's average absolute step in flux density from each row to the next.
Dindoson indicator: 0.0038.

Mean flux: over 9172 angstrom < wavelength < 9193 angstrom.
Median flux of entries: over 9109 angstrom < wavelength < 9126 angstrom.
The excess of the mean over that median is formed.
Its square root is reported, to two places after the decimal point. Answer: 0.21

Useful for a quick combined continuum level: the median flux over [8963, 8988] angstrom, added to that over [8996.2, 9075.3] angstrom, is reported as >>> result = 3.71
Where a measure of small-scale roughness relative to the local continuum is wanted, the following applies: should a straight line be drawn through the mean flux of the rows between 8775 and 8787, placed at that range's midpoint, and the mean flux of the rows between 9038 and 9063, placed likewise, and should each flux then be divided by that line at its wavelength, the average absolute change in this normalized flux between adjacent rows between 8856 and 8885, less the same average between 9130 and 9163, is -0.033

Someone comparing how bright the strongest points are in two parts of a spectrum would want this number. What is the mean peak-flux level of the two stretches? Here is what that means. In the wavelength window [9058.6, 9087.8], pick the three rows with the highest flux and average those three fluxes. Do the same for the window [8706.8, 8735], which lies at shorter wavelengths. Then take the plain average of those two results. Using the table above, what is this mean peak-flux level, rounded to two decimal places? 1.92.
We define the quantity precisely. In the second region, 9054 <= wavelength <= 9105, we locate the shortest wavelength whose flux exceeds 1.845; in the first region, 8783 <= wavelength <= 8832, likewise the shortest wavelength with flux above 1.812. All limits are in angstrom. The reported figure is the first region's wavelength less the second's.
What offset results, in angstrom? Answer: -271.1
